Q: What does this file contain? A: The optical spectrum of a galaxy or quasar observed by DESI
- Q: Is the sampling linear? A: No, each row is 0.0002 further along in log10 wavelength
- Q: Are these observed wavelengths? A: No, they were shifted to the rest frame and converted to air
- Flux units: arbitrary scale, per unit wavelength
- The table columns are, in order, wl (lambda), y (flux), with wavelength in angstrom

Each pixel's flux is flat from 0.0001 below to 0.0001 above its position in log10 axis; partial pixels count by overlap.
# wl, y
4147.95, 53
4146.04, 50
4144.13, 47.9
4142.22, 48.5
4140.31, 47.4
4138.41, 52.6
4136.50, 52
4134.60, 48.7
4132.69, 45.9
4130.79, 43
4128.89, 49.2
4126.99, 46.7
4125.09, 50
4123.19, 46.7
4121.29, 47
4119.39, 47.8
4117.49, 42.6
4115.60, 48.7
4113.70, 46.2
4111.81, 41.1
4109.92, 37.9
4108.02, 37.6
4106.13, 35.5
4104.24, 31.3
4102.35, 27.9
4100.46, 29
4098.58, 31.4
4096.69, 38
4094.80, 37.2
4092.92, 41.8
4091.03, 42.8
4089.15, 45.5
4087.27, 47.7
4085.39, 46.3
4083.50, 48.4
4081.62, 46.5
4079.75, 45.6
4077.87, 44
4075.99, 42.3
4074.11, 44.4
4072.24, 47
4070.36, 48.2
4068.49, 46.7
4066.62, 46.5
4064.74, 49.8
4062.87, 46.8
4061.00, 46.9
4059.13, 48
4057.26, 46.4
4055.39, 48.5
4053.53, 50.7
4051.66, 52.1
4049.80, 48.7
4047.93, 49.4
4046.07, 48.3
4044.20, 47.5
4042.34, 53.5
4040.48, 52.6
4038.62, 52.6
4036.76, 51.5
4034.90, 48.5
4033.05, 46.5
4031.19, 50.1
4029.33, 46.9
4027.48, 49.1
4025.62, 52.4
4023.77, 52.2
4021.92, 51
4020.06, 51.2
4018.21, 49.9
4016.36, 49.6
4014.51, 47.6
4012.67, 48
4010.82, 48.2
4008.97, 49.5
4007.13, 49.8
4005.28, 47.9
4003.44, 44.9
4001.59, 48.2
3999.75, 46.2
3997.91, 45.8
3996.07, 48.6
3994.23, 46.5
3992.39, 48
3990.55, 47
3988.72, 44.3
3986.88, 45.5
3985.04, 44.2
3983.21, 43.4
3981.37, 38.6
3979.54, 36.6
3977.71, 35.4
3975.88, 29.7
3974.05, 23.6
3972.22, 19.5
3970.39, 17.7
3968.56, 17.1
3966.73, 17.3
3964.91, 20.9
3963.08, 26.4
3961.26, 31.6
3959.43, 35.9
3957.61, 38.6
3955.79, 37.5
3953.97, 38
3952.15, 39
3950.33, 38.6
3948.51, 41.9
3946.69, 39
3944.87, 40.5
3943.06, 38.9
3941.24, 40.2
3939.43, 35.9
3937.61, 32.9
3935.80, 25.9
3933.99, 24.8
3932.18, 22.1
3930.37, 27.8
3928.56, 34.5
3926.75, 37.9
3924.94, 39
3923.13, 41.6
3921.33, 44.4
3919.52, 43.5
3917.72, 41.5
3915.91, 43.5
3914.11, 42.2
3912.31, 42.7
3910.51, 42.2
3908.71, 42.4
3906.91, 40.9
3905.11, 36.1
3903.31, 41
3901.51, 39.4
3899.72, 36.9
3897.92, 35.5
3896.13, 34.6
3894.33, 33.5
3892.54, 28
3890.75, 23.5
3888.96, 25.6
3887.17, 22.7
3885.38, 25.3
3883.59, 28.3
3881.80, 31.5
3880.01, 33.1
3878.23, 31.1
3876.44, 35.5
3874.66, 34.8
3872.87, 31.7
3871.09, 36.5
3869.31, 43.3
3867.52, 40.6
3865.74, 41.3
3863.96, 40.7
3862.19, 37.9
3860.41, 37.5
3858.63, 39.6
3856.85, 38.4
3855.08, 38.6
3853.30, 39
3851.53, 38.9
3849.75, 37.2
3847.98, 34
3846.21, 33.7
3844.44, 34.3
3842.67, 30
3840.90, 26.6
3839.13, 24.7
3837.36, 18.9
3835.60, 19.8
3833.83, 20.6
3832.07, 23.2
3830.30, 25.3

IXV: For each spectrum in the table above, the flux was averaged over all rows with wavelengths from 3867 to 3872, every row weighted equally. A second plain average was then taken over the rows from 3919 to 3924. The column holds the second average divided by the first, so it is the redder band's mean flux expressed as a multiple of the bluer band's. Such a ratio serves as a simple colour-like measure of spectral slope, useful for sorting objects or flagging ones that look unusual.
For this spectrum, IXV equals 1.08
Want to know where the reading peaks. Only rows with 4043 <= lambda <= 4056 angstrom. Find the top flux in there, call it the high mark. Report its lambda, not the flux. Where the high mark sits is 4051.66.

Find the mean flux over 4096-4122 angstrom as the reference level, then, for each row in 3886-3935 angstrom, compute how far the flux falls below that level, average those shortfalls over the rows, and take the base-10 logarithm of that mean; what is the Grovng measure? 0.46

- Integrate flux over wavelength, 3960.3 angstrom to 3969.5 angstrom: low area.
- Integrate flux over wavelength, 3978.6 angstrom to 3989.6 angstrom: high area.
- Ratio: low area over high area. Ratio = 0.45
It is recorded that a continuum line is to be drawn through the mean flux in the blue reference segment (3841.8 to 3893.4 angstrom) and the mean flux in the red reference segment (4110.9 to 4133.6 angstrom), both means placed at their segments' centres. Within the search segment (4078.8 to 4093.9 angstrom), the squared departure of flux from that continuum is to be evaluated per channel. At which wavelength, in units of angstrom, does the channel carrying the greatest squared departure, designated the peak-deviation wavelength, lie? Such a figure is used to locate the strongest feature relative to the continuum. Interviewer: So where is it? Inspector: 4083.50 angstrom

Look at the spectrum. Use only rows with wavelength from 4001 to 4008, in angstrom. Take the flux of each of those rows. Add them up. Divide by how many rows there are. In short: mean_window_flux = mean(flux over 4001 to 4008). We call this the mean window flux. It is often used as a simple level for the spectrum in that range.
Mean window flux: 48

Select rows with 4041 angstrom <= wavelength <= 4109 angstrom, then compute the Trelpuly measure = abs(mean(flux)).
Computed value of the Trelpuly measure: 44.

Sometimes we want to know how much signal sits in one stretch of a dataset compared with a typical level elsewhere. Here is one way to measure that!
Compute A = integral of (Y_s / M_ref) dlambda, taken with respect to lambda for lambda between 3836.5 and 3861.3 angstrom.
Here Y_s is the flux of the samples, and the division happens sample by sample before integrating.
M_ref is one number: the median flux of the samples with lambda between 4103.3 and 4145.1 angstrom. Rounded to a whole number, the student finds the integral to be 18 angstrom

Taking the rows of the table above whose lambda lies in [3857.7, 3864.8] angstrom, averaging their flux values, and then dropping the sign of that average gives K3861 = 39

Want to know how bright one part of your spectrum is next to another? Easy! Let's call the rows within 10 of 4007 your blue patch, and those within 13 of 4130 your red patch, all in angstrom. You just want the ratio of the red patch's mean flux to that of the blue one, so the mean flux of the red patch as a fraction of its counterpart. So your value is 1.00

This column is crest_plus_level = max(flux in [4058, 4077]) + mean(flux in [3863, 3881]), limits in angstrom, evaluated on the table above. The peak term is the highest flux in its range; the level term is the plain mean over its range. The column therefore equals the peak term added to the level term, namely 87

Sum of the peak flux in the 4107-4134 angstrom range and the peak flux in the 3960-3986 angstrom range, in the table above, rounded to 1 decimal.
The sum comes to 94.2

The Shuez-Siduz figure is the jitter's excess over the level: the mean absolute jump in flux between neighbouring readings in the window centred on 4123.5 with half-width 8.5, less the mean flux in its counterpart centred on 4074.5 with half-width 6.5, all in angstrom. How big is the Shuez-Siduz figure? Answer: -42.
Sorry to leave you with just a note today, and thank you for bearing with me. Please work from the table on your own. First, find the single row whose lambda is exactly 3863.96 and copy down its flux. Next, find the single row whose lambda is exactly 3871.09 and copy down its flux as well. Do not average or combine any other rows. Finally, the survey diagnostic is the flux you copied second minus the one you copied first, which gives -4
